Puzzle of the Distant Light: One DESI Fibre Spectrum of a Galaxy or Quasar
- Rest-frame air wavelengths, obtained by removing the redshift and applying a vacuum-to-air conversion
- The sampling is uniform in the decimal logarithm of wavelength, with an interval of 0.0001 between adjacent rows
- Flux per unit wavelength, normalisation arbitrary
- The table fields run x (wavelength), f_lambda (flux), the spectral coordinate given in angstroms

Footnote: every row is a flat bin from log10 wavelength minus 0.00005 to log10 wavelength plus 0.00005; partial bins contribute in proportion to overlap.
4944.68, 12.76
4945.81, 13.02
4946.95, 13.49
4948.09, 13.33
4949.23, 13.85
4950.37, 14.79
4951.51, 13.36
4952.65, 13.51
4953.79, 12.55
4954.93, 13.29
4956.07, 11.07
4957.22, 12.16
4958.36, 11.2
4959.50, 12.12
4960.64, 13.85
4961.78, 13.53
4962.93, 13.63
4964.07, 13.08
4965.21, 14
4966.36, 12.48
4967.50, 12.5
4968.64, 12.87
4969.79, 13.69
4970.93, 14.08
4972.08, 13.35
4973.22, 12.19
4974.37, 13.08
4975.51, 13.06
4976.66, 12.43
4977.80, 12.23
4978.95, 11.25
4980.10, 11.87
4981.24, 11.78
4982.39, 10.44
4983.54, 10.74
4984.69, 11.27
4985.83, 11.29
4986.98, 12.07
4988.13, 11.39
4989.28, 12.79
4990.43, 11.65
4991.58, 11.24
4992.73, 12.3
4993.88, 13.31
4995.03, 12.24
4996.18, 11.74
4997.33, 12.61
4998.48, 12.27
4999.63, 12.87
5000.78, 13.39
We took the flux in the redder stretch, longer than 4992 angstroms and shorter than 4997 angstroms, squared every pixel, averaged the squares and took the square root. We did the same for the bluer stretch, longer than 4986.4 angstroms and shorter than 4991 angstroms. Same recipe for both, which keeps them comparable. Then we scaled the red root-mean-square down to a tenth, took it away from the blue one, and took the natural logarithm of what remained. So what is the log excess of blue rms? 2.37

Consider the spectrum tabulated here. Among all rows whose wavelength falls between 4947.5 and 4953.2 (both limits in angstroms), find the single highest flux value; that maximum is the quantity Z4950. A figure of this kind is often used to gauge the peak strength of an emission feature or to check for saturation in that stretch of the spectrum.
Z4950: 14.79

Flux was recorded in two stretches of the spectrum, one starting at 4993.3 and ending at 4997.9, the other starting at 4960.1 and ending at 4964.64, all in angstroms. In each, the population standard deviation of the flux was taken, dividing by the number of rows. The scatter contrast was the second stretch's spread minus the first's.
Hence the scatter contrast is -0.29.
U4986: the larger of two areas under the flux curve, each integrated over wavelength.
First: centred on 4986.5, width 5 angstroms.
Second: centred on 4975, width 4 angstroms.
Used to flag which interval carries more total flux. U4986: 58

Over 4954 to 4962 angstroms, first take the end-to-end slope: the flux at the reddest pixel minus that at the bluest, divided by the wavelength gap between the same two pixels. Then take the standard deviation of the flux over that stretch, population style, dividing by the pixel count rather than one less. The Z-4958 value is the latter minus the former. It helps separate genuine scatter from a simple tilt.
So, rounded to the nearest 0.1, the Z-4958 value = 1.0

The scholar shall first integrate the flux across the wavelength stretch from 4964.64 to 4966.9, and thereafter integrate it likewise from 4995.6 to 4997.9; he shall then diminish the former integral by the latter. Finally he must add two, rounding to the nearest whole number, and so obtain 4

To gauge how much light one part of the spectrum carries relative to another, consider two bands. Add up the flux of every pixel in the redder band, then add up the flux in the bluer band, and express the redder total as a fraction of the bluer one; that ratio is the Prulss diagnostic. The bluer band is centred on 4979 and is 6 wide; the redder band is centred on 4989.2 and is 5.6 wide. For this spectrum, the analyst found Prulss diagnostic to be 1.0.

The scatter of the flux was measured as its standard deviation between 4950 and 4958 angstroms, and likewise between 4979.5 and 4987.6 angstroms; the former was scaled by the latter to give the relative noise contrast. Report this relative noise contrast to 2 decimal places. 1.95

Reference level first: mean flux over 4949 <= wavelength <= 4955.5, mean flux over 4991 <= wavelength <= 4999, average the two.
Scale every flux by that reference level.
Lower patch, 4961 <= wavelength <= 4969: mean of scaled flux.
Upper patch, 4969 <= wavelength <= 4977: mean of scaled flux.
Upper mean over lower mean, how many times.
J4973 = 1.00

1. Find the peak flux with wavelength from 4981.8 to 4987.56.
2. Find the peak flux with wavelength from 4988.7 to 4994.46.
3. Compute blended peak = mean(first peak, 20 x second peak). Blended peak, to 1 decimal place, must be 139.1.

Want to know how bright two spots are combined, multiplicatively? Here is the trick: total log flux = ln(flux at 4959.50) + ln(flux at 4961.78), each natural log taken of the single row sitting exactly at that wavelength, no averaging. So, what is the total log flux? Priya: 5.10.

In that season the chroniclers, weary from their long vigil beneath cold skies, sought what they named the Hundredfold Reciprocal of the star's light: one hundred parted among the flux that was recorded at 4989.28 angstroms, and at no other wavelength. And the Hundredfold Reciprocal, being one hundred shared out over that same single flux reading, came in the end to 7.8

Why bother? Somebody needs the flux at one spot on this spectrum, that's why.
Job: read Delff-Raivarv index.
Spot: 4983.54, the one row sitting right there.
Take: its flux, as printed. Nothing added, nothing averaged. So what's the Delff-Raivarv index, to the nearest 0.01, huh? 10.74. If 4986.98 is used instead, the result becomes 12.07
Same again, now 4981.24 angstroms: 11.78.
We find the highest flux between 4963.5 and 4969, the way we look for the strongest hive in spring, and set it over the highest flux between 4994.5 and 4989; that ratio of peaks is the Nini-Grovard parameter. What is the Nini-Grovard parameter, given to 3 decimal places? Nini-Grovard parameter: 1.052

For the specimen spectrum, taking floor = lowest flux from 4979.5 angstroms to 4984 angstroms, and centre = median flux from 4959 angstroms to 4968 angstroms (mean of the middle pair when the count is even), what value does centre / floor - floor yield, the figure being -9.2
